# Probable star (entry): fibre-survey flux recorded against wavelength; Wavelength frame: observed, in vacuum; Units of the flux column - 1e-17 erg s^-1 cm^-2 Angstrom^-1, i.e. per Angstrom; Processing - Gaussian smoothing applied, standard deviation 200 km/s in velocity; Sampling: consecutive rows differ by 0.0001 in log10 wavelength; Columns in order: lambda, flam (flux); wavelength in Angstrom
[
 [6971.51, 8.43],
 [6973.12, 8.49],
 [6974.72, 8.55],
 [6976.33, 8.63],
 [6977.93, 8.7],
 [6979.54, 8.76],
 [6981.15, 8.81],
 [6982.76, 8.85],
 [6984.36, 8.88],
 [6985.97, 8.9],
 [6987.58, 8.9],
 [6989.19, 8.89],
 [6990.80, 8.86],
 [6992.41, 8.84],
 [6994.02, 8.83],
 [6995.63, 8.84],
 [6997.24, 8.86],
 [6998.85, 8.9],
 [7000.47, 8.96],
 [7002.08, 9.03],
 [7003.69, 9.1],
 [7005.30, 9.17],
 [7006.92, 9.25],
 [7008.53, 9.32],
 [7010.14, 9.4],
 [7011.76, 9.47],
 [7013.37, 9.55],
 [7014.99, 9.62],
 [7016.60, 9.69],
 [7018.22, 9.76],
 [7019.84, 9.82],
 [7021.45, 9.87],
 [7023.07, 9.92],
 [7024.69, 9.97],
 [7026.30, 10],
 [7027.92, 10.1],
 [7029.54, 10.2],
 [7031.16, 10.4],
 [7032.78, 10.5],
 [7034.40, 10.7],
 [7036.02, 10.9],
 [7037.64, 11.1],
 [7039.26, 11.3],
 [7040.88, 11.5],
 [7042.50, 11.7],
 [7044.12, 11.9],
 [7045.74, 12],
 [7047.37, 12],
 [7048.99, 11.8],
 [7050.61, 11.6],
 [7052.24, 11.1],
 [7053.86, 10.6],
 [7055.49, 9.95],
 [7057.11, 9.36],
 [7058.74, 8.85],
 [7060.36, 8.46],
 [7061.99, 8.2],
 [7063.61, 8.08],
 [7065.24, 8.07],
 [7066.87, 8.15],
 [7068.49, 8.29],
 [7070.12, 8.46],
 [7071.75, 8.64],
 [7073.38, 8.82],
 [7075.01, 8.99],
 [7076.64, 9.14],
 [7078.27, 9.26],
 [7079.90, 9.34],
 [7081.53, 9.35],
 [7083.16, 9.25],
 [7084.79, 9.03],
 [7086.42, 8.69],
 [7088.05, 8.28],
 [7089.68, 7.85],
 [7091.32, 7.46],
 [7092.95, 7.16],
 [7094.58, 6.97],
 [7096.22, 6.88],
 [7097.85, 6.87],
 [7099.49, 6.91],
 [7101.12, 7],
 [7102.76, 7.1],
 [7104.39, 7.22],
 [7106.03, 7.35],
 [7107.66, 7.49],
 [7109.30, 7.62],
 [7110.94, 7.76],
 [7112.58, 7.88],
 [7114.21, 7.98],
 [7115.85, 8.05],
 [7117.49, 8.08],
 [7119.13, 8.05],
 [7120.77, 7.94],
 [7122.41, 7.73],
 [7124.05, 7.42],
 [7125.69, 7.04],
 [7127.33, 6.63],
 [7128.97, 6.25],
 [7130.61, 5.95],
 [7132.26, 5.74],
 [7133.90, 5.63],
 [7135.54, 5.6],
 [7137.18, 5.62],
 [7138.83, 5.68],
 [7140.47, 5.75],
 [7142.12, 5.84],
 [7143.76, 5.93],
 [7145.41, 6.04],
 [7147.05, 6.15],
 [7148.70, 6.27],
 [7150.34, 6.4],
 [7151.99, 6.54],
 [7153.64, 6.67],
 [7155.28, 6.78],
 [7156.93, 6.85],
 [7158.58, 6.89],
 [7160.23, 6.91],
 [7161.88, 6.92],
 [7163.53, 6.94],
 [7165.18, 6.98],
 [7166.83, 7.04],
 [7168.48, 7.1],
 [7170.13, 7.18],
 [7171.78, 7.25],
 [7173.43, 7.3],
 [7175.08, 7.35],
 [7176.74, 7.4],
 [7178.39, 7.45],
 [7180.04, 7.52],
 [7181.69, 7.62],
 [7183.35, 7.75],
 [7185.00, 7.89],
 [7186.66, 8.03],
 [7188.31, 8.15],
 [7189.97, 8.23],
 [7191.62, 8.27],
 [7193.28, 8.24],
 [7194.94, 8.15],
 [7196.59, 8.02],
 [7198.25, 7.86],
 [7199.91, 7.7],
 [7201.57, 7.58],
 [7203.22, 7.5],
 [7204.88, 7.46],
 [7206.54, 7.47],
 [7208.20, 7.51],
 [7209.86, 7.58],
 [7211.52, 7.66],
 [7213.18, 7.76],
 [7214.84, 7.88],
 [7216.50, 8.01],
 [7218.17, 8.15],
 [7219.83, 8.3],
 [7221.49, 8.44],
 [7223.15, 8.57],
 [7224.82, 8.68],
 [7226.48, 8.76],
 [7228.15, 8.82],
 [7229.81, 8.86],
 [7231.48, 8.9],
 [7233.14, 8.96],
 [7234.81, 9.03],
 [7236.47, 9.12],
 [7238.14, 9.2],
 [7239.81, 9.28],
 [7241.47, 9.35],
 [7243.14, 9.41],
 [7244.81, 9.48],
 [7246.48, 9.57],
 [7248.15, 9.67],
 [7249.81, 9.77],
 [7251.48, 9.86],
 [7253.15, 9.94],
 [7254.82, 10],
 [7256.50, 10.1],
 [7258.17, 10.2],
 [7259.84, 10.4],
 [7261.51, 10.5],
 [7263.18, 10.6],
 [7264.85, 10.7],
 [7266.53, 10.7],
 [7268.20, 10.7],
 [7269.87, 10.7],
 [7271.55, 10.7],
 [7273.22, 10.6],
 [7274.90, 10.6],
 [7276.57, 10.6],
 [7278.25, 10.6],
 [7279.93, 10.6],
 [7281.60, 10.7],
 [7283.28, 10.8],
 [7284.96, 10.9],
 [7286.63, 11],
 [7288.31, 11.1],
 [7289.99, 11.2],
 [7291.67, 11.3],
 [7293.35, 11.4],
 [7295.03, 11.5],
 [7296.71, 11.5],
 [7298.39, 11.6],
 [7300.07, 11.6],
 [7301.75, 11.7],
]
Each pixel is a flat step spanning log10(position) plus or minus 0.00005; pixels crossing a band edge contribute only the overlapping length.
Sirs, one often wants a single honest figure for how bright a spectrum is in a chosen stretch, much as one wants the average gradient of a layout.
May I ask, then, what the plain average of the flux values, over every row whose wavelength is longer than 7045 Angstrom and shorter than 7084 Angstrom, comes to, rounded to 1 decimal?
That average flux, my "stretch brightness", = 9.5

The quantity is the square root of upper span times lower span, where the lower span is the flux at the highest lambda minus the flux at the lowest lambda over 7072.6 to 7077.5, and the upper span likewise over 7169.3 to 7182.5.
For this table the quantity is 0.38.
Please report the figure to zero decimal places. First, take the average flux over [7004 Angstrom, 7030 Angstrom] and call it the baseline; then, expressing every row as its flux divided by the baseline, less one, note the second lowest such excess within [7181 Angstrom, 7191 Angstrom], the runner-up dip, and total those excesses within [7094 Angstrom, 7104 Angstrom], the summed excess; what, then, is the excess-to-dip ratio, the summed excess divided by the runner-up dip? 8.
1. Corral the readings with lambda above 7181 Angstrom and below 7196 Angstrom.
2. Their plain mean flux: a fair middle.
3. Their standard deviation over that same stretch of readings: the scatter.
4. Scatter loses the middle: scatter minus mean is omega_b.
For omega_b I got -7.8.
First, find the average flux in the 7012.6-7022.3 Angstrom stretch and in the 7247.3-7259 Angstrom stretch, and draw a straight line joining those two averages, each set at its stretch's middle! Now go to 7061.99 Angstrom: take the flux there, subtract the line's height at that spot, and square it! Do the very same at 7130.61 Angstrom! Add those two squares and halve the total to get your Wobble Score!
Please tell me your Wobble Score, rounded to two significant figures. 8.7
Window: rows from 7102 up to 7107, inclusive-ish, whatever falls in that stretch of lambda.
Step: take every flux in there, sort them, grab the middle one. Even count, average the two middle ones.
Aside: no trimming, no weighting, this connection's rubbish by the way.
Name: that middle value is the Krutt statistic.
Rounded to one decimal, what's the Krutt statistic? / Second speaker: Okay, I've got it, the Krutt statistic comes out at 7.2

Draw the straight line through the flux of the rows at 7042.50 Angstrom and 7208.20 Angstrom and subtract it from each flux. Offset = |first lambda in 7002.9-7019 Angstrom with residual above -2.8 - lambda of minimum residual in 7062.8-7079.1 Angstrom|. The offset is 48.6 Angstrom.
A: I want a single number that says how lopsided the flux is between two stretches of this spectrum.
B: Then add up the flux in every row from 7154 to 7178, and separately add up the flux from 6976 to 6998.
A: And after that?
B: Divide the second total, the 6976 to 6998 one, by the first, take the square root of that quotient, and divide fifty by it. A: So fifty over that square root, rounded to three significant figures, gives 44.7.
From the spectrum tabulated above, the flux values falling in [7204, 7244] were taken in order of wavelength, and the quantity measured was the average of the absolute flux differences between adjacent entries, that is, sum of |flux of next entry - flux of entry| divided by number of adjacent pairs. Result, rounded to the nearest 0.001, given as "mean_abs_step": 0.085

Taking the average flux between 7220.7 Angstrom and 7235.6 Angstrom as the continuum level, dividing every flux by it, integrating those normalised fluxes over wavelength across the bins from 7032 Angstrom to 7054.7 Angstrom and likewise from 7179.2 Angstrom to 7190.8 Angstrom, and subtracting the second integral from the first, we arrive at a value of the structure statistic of 19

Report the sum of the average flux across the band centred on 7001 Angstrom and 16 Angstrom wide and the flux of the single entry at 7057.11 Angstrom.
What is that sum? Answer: 18.4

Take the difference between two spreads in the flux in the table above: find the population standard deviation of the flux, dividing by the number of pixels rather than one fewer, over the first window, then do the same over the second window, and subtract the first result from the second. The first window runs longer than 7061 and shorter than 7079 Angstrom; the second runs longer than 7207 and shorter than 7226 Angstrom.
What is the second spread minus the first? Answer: -0.03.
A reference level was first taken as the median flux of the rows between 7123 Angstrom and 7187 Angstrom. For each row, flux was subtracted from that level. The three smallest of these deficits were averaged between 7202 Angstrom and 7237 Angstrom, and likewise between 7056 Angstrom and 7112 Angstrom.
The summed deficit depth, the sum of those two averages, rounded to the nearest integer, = -5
